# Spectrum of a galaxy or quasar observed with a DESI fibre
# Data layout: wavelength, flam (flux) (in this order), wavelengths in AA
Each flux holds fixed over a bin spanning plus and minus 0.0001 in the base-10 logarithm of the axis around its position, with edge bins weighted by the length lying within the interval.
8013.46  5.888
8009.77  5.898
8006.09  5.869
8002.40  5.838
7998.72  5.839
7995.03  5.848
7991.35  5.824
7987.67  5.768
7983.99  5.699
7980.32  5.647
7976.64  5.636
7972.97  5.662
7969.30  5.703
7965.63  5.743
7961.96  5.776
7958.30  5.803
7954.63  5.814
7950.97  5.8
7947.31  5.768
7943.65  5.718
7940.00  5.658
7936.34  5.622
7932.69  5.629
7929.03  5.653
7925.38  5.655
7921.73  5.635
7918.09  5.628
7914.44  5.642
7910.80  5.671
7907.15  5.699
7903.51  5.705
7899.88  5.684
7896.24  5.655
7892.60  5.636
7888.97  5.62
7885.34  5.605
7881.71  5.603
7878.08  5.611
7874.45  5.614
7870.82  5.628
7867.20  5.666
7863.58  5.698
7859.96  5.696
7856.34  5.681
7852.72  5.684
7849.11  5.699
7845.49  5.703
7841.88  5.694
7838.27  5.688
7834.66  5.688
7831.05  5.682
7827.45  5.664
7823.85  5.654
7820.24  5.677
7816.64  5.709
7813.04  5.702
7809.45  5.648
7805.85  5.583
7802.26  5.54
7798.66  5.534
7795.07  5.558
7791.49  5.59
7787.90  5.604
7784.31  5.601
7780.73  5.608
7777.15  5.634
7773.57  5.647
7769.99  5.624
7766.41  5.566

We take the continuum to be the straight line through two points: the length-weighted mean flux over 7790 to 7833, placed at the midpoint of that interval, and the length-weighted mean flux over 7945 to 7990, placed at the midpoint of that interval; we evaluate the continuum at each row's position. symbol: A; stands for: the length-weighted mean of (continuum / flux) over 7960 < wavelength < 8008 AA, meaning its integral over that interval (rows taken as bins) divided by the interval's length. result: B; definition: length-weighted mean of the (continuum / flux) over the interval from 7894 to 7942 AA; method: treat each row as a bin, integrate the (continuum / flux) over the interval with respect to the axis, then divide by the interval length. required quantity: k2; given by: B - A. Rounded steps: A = 1.00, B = 1.01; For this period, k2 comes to 0.010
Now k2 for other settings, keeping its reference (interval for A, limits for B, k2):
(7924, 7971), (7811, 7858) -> -0.008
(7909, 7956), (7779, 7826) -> -0.004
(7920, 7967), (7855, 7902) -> 0.004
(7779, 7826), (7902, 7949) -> 0.006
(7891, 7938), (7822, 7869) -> -0.013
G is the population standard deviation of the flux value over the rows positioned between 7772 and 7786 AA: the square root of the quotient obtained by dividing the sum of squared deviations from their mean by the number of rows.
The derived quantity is 0.019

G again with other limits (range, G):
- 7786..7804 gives 0.027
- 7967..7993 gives 0.063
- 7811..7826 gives 0.022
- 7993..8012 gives 0.023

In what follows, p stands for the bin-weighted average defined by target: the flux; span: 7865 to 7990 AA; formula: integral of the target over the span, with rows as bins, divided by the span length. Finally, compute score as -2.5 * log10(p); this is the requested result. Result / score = -1.89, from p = 5.68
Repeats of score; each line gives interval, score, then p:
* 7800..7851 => -1.88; 5.67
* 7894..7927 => -1.88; 5.66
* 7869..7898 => -1.87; 5.62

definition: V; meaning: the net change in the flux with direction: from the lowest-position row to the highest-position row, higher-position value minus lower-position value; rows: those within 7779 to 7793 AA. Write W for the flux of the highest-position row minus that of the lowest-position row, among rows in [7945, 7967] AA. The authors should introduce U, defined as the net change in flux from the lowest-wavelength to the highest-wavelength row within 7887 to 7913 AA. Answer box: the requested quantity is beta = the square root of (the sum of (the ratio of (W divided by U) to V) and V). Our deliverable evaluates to 5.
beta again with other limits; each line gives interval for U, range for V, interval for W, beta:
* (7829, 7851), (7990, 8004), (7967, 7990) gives 17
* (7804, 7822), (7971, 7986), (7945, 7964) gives 2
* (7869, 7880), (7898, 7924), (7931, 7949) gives 13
